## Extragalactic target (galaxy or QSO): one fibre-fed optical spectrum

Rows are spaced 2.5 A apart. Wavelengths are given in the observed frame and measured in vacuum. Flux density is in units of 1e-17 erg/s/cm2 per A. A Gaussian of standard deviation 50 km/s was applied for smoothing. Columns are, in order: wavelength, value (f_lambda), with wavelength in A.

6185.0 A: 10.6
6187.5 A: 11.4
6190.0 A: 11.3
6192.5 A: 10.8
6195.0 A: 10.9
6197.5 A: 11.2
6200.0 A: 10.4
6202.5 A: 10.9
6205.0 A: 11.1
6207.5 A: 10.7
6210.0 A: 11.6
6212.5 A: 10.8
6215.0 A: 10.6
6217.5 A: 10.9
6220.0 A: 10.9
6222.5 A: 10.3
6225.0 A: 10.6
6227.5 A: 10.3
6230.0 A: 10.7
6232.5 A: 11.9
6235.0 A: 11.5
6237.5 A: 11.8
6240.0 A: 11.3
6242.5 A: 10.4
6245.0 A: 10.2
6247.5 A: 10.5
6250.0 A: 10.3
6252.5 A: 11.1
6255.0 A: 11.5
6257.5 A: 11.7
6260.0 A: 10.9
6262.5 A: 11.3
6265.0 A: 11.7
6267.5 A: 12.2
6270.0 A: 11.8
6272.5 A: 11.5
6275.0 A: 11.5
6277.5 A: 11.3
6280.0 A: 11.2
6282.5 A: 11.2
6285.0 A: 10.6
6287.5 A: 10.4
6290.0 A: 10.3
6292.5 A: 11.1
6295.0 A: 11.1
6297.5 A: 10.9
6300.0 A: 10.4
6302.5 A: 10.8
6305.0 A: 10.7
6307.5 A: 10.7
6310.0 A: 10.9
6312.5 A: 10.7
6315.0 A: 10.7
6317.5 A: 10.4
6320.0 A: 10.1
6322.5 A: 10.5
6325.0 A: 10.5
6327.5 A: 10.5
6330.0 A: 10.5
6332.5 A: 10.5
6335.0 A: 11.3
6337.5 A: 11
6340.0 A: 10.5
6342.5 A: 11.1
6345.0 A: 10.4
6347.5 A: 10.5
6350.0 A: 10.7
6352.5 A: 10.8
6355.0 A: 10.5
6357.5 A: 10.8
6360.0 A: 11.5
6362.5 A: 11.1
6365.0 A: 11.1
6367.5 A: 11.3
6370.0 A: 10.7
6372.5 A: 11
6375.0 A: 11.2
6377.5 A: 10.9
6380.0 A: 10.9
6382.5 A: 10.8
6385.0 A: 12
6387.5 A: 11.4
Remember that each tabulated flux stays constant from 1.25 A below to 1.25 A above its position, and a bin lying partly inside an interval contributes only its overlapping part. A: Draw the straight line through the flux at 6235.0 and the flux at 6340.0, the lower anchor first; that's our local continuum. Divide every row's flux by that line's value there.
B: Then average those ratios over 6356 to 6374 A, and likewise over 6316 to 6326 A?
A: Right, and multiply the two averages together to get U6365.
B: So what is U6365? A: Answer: 1.05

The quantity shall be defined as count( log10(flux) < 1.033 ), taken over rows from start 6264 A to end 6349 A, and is 18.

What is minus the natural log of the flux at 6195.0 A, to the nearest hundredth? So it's -2.39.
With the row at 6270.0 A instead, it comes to -2.47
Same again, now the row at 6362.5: -2.41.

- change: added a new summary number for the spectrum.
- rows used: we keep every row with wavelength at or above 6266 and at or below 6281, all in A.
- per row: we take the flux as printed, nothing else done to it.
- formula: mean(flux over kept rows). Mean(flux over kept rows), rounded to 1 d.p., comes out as 11.6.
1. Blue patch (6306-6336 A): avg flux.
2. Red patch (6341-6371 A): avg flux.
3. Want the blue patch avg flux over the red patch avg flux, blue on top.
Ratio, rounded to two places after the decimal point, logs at 0.98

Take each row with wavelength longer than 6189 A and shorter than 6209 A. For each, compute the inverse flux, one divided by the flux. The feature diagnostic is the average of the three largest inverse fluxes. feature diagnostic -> 0.0941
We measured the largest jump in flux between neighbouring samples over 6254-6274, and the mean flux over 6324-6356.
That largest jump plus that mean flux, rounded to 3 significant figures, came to 11.5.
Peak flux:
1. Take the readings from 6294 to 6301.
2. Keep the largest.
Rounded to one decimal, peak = 11.1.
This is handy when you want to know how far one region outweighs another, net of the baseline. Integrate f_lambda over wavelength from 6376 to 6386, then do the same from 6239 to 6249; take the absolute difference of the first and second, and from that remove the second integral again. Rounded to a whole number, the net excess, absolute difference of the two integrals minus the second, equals -100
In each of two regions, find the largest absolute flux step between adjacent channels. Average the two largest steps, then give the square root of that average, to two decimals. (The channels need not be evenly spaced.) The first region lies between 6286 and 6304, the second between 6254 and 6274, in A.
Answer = 0.89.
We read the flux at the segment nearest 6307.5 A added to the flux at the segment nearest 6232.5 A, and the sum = 22.6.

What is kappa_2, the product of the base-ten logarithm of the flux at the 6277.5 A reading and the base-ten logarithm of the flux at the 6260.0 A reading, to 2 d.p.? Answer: 1.09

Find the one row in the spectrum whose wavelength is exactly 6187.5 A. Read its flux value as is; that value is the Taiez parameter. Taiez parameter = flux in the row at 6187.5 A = 11.4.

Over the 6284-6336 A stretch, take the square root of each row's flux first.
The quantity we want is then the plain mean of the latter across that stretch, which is 3.26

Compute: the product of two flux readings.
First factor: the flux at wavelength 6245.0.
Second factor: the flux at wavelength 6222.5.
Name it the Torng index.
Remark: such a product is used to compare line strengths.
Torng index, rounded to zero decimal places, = 105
